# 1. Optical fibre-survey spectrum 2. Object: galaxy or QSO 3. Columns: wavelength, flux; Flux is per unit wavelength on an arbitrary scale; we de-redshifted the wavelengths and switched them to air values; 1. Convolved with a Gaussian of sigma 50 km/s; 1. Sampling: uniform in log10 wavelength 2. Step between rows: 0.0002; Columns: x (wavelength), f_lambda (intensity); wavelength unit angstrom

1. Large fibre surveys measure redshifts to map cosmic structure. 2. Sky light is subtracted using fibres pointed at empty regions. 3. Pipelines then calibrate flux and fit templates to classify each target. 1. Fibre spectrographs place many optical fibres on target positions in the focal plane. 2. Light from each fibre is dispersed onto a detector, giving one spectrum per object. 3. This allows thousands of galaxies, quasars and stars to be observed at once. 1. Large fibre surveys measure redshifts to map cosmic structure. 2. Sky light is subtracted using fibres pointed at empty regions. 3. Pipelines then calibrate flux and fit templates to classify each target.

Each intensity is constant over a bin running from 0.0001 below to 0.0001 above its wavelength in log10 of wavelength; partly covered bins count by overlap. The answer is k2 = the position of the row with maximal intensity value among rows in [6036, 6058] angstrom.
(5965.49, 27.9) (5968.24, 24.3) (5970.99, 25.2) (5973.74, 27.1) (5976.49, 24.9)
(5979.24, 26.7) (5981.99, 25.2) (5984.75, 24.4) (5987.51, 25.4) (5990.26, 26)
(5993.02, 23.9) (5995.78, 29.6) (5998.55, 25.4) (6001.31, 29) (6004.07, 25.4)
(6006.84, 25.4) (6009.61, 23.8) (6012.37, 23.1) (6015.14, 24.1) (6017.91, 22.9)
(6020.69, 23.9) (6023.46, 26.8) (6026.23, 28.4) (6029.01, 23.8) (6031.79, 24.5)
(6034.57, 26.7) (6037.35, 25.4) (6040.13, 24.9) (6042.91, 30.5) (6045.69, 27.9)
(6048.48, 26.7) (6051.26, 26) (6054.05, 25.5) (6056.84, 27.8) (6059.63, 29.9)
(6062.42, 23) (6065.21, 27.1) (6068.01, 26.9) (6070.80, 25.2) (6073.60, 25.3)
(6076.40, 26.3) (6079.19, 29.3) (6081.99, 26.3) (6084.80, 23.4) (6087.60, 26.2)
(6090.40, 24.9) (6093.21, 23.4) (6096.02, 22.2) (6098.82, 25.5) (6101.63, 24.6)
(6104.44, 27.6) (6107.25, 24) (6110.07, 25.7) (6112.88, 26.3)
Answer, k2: 6042.91 angstrom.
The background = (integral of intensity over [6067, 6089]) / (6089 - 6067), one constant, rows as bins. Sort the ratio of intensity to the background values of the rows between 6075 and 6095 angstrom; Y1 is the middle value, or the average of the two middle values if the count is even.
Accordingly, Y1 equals 1.00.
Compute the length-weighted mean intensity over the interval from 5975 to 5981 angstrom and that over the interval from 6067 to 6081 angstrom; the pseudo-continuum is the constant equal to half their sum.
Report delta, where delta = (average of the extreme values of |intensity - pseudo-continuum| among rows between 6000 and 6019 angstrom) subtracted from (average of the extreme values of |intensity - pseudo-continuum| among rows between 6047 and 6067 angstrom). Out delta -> -0.1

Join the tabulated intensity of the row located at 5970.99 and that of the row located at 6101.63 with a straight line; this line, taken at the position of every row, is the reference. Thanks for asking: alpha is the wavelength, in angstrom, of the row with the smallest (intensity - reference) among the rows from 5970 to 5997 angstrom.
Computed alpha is 5993.02 angstrom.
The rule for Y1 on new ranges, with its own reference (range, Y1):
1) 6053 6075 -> 1.00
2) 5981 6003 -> 0.97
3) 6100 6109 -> 0.94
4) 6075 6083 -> 1.01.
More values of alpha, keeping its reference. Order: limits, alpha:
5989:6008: 5993.02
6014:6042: 6017.91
